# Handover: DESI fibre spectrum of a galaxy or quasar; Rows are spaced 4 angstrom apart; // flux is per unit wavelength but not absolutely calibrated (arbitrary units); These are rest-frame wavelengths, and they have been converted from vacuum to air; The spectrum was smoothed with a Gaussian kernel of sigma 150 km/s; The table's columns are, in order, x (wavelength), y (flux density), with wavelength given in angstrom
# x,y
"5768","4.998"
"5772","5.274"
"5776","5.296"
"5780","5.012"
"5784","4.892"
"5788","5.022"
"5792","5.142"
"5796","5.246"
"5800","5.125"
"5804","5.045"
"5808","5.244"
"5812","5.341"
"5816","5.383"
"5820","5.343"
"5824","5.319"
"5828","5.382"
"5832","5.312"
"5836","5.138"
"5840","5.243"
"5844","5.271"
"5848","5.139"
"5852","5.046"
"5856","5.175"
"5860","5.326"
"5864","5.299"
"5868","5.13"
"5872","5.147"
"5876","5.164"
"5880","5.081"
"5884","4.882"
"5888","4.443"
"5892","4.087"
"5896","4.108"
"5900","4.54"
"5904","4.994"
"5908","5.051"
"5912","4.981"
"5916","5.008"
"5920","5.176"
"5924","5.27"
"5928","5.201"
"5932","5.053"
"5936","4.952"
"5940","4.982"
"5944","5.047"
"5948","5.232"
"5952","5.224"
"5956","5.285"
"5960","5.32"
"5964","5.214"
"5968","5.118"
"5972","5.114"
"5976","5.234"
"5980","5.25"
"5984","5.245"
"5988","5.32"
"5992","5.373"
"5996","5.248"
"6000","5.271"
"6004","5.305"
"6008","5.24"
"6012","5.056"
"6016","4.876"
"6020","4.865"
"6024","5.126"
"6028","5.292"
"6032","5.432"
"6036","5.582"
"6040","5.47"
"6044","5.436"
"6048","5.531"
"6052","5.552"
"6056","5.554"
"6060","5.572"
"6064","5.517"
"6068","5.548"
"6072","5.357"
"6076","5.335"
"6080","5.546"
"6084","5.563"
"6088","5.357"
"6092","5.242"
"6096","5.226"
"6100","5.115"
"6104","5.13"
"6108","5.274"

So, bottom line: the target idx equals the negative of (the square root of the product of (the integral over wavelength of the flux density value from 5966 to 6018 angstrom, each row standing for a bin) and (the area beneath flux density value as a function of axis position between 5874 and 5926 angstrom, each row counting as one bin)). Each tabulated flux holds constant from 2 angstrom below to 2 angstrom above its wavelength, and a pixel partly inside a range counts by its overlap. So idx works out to -261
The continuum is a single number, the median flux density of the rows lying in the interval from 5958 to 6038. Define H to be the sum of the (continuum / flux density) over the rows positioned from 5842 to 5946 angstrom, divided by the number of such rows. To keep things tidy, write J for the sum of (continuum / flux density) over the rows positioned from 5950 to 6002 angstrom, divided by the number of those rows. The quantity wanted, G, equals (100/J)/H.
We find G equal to 95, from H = 1.06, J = 1.00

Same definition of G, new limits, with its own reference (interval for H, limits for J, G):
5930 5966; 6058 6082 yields 102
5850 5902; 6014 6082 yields 95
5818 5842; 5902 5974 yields 98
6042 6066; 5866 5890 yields 100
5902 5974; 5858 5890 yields 94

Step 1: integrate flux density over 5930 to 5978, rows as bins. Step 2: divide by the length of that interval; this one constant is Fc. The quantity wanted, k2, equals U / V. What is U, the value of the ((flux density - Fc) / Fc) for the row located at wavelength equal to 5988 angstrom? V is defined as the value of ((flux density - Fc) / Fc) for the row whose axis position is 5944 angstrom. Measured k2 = -1.7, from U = 0.03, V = -0.020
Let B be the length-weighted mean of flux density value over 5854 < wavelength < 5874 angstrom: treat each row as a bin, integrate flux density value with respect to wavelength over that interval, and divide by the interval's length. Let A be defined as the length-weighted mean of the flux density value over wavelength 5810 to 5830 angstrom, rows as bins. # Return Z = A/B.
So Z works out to 1.03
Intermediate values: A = 5.35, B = 5.22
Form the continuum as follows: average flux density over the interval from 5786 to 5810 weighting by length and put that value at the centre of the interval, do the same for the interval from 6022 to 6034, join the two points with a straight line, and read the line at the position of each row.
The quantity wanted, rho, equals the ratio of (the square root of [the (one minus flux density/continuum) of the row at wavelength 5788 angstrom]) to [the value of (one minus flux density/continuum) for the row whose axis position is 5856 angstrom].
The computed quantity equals -888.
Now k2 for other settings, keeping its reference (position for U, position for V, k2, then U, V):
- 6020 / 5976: -3.3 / -0.05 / 0.017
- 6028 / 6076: 0.8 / 0.03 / 0.036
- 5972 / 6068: -0.1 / -0.01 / 0.078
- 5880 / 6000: -0.5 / -0.01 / 0.024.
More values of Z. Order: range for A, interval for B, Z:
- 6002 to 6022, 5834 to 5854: 0.98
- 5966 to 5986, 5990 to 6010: 0.98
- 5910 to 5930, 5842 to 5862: 0.99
